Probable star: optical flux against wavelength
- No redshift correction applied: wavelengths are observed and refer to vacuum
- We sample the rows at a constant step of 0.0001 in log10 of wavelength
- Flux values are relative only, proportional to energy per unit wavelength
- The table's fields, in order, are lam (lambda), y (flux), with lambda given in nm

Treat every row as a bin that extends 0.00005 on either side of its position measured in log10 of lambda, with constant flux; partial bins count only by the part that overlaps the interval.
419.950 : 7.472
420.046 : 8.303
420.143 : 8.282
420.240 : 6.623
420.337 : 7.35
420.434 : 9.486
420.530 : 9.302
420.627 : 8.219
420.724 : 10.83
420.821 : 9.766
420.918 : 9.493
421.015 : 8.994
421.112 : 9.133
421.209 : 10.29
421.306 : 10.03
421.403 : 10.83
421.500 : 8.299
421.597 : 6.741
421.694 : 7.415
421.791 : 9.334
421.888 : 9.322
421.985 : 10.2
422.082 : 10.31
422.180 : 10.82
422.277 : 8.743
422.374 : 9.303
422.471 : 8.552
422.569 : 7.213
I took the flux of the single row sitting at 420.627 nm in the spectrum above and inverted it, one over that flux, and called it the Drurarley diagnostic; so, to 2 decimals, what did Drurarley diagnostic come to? 0.12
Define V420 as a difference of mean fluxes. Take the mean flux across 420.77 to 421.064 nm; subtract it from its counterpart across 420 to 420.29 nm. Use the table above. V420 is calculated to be -1.7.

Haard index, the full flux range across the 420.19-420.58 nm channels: 2.9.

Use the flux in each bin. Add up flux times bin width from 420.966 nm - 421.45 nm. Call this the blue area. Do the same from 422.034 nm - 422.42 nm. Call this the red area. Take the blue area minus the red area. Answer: 1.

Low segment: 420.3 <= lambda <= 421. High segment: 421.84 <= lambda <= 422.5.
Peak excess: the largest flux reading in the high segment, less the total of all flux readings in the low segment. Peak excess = -53.6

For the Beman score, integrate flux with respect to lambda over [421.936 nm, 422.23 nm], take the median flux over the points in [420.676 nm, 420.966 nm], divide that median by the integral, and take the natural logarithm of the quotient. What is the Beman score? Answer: 1.2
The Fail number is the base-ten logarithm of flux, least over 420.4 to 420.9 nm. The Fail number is 0.915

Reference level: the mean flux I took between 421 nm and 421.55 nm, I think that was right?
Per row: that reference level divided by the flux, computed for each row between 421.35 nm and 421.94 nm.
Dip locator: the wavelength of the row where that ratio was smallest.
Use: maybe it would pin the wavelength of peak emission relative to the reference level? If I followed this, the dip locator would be 421.403 nm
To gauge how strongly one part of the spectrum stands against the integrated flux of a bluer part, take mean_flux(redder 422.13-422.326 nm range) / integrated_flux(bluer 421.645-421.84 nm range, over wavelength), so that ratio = 6.0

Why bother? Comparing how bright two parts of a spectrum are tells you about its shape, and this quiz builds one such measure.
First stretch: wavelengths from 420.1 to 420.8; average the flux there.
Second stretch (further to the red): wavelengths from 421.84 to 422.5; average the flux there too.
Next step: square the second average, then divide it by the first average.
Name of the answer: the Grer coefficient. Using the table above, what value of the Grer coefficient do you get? 10.8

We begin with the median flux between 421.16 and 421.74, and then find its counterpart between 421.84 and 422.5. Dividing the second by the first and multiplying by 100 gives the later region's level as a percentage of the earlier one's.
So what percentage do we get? 101.7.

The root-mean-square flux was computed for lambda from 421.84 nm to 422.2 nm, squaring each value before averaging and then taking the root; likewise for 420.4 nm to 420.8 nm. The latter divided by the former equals 0.93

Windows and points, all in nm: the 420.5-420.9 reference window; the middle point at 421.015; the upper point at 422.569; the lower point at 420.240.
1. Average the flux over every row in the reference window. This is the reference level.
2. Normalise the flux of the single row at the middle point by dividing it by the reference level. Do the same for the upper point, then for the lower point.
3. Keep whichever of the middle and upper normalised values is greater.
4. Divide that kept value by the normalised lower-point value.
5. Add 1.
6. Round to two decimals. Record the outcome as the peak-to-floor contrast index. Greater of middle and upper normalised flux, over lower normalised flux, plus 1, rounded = 2.36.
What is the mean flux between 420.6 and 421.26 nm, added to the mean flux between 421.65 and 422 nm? 18.6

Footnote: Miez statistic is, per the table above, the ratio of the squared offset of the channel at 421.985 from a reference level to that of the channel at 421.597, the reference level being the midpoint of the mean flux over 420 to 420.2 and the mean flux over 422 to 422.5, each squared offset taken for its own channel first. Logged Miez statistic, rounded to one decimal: 0.3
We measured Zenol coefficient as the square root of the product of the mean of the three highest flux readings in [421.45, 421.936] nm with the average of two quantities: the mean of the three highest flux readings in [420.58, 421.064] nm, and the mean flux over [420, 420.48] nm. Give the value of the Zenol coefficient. 9.0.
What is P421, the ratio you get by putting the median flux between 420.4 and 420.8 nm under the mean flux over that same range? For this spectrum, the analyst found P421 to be 1.01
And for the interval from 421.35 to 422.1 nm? 0.97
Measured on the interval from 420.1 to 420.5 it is 1.02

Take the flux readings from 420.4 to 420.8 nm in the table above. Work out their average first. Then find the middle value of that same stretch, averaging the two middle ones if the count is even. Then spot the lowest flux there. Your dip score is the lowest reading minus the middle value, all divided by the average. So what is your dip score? -0.124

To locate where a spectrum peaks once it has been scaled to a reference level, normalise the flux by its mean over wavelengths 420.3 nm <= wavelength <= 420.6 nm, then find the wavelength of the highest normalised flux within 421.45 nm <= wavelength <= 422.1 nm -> 422.082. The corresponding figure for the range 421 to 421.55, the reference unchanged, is 421.403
